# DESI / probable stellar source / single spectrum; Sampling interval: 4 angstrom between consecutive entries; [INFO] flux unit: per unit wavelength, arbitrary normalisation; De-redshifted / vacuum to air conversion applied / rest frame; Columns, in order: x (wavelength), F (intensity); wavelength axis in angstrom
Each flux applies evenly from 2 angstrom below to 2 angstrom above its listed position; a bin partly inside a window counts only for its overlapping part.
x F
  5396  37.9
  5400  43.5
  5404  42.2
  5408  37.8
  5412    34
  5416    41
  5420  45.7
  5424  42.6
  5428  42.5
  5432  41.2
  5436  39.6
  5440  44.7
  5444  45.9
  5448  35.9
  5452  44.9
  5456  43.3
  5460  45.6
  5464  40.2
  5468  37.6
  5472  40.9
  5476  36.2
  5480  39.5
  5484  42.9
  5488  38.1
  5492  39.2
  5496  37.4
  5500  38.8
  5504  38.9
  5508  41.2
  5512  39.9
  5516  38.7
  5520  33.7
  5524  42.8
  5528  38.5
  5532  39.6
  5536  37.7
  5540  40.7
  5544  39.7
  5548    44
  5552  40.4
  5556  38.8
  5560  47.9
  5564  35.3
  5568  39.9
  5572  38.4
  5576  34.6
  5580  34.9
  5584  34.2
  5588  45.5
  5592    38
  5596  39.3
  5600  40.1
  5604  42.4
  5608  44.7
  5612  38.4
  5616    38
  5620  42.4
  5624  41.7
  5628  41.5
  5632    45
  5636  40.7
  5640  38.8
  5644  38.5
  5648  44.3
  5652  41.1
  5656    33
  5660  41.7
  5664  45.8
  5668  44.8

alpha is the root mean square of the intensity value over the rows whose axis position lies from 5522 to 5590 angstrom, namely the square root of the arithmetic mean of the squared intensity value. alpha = 39.8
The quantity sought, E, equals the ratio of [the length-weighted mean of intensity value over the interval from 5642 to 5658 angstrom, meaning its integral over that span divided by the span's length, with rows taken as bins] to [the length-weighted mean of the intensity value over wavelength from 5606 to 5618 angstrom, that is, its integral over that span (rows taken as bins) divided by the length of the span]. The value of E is 0.97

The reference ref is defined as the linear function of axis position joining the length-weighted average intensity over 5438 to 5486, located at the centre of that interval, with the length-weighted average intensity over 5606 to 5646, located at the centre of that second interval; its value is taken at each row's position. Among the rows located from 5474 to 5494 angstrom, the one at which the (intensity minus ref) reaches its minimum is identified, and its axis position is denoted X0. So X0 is 5476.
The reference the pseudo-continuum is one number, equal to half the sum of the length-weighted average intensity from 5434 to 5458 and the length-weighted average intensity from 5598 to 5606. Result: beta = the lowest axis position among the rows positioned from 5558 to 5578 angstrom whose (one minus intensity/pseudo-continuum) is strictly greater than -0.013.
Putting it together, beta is 5564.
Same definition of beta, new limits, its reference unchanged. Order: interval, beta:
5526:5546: 5528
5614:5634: 5616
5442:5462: 5448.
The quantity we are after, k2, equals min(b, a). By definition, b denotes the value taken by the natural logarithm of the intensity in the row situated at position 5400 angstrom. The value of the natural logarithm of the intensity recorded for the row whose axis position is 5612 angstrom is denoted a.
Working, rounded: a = 3.65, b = 3.77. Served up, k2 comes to 3.65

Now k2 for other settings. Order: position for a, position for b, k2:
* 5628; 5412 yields 3.53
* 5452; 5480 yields 3.68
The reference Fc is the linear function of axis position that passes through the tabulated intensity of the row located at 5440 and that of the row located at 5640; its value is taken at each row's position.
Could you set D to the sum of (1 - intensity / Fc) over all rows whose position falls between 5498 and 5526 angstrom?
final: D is 0.6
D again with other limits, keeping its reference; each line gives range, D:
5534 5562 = 0.0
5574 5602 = 0.4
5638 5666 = -0.4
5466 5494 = 0.7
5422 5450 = 0.5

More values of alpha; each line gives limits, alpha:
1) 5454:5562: 40.2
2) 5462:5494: 39.4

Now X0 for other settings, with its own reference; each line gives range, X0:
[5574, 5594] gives 5584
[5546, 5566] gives 5564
